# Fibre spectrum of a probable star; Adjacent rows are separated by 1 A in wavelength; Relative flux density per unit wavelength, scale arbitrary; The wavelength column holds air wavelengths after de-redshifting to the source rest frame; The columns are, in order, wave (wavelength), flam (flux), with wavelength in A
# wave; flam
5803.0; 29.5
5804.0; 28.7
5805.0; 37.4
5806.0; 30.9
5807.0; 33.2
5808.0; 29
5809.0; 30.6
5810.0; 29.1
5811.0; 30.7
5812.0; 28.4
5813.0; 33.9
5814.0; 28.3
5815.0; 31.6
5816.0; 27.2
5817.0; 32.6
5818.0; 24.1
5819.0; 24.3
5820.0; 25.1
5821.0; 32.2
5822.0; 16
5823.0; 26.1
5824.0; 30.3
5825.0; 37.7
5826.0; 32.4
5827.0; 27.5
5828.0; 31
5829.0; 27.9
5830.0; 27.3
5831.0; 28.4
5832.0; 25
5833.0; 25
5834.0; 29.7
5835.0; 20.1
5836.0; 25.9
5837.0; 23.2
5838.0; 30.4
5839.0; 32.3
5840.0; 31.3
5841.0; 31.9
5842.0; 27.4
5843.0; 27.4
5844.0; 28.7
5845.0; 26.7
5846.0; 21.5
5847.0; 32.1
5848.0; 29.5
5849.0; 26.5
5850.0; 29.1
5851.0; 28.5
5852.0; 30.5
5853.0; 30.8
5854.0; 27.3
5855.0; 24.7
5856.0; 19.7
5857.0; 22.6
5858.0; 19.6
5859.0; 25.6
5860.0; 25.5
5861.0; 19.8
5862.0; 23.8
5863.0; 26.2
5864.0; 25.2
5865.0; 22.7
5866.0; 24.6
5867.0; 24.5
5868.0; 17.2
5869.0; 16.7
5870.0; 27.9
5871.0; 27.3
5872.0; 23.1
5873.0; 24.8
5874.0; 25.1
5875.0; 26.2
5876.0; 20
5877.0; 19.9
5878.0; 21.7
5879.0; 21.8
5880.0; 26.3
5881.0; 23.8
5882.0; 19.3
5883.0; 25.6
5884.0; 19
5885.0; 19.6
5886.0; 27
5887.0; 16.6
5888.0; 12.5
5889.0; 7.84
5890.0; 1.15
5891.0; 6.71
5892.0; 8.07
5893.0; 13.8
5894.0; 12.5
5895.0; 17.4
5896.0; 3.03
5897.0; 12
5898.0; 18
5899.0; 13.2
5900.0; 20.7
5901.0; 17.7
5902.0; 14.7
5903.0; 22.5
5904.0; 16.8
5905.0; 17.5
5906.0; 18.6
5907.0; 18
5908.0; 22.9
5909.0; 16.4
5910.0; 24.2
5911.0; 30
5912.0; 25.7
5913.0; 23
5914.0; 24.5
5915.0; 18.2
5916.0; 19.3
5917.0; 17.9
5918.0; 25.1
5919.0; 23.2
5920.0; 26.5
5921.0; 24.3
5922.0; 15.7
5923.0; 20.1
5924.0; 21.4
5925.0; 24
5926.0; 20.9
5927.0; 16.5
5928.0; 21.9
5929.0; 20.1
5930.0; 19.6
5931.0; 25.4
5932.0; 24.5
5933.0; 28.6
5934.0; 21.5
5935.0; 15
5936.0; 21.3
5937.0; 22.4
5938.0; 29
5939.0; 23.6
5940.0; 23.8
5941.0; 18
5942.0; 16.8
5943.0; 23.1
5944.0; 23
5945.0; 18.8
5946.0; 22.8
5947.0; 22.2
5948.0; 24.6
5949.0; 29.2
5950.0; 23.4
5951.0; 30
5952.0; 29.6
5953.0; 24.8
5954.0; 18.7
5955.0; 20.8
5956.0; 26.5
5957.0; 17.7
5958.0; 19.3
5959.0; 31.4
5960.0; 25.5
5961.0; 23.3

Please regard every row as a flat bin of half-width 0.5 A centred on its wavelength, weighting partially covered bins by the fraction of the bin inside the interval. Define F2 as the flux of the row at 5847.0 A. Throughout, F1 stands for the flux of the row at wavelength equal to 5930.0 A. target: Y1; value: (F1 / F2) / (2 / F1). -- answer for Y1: 6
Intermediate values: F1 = 19.6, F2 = 32.1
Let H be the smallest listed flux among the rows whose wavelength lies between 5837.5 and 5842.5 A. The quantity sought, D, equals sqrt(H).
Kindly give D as 5.2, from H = 27.4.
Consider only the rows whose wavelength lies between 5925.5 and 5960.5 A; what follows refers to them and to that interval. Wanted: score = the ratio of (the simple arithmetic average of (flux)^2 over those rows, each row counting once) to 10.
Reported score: 54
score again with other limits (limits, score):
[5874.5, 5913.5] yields 37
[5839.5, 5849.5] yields 81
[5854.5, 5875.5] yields 56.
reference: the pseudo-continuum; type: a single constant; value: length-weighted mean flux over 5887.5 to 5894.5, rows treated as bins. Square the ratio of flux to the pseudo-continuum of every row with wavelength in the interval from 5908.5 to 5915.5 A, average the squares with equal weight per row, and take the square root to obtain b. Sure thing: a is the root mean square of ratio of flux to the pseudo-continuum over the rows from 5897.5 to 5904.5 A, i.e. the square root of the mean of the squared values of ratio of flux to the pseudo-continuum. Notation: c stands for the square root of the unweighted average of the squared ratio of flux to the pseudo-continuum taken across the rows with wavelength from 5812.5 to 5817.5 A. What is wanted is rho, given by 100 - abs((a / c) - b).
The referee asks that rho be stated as 97.9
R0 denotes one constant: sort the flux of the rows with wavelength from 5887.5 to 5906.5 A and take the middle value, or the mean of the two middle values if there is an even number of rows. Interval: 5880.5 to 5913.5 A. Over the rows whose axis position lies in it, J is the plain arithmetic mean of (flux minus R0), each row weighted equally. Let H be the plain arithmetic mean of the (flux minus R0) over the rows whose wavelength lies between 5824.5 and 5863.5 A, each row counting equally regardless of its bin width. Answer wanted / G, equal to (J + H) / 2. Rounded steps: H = 13.4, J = 3.3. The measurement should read 8.4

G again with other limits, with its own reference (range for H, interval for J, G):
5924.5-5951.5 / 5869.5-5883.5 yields 9.4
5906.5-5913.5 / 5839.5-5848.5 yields 11.9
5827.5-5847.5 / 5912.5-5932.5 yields 10.8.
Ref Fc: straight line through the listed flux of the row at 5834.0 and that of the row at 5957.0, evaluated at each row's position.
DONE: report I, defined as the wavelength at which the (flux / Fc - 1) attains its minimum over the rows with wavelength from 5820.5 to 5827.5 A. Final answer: 5822.0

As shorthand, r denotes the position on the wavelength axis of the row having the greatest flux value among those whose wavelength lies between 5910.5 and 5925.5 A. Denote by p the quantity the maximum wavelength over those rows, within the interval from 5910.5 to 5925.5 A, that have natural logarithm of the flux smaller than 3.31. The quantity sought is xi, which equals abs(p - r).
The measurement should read 14 A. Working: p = 5925.0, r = 5911.0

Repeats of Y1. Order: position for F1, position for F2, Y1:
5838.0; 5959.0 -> 15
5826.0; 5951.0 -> 17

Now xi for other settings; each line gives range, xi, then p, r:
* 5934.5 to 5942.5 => 4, 5942.0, 5938.0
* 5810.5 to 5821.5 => 7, 5820.0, 5813.0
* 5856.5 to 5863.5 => 0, 5863.0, 5863.0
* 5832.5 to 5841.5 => 2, 5837.0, 5839.0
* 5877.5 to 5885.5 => 5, 5885.0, 5880.0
